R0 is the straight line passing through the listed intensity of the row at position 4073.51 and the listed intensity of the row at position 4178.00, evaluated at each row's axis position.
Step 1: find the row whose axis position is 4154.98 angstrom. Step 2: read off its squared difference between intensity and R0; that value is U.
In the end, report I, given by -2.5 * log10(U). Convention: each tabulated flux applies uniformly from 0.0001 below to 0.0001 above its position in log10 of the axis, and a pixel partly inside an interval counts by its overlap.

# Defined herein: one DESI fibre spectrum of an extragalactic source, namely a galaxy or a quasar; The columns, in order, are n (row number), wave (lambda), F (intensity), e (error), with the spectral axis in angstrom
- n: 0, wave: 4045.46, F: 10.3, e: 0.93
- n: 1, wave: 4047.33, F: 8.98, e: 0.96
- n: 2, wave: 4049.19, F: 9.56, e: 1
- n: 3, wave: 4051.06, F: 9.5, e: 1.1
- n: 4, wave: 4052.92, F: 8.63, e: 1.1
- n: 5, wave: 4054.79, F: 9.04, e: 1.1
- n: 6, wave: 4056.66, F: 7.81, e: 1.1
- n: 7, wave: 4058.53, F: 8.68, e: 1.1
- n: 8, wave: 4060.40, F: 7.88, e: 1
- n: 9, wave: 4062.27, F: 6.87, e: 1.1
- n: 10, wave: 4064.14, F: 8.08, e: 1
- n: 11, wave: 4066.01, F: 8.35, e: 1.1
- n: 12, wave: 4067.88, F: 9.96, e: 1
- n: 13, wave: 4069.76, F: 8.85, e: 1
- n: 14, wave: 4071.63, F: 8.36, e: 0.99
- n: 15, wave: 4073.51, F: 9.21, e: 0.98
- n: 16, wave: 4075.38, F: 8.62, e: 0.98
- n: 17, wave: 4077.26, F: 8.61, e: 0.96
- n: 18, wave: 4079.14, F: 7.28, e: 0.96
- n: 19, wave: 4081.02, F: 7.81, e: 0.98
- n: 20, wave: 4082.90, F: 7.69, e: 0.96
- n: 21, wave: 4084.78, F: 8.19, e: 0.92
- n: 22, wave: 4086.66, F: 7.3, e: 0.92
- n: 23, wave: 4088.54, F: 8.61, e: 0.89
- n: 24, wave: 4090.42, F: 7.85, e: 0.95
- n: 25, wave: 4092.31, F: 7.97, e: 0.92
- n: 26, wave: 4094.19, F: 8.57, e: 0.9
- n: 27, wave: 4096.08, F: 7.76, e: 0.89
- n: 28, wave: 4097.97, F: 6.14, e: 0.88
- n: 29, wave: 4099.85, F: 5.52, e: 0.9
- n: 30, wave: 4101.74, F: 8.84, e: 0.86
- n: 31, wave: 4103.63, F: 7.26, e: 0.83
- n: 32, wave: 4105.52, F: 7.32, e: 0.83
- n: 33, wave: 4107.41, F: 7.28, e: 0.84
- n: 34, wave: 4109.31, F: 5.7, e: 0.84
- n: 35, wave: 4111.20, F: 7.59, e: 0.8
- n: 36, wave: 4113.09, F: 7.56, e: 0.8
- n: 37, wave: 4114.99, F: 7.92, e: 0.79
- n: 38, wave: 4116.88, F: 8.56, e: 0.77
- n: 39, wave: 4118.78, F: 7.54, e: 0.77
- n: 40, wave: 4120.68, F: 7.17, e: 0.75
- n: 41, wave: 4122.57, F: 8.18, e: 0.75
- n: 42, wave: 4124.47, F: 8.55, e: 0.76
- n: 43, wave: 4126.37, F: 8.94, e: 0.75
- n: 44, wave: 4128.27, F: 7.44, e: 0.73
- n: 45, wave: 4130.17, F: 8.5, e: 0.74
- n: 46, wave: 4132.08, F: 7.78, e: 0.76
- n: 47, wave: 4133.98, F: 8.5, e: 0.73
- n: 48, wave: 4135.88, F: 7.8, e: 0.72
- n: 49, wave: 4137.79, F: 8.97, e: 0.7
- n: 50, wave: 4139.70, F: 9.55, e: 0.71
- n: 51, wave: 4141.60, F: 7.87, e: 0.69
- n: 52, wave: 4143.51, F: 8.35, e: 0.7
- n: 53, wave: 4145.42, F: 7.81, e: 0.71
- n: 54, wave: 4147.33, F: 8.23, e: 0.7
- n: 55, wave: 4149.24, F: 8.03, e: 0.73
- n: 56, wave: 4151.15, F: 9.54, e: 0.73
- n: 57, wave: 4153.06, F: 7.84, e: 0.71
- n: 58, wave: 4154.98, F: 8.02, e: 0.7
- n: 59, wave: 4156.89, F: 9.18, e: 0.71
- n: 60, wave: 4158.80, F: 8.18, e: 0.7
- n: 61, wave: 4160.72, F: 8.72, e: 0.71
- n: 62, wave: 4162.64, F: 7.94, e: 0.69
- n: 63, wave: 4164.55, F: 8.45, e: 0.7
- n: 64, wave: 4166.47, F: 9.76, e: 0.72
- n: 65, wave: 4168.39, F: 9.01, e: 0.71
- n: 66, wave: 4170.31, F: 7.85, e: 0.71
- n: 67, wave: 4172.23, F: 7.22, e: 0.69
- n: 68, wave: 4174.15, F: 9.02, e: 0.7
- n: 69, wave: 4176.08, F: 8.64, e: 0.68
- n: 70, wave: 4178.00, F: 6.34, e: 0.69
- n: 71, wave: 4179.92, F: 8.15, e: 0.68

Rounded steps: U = 1.1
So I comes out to -0.1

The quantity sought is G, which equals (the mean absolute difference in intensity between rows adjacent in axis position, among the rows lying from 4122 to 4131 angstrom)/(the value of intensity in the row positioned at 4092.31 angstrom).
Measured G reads 0.10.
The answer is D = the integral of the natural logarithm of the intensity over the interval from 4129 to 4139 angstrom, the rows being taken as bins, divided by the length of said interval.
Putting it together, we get 2.12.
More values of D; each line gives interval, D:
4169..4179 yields 2.05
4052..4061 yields 2.13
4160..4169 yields 2.17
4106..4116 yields 1.97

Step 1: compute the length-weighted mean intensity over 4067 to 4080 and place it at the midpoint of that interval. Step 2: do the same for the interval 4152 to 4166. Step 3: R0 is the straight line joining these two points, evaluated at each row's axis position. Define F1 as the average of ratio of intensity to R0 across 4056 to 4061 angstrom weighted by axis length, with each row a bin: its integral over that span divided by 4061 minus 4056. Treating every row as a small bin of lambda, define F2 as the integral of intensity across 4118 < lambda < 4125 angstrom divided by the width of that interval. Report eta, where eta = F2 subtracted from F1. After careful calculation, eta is -6.90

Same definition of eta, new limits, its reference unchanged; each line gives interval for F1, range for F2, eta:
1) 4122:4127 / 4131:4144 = -7.40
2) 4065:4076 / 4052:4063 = -7.15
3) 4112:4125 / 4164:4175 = -7.62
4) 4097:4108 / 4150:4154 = -7.85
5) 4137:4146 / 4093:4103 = -6.37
